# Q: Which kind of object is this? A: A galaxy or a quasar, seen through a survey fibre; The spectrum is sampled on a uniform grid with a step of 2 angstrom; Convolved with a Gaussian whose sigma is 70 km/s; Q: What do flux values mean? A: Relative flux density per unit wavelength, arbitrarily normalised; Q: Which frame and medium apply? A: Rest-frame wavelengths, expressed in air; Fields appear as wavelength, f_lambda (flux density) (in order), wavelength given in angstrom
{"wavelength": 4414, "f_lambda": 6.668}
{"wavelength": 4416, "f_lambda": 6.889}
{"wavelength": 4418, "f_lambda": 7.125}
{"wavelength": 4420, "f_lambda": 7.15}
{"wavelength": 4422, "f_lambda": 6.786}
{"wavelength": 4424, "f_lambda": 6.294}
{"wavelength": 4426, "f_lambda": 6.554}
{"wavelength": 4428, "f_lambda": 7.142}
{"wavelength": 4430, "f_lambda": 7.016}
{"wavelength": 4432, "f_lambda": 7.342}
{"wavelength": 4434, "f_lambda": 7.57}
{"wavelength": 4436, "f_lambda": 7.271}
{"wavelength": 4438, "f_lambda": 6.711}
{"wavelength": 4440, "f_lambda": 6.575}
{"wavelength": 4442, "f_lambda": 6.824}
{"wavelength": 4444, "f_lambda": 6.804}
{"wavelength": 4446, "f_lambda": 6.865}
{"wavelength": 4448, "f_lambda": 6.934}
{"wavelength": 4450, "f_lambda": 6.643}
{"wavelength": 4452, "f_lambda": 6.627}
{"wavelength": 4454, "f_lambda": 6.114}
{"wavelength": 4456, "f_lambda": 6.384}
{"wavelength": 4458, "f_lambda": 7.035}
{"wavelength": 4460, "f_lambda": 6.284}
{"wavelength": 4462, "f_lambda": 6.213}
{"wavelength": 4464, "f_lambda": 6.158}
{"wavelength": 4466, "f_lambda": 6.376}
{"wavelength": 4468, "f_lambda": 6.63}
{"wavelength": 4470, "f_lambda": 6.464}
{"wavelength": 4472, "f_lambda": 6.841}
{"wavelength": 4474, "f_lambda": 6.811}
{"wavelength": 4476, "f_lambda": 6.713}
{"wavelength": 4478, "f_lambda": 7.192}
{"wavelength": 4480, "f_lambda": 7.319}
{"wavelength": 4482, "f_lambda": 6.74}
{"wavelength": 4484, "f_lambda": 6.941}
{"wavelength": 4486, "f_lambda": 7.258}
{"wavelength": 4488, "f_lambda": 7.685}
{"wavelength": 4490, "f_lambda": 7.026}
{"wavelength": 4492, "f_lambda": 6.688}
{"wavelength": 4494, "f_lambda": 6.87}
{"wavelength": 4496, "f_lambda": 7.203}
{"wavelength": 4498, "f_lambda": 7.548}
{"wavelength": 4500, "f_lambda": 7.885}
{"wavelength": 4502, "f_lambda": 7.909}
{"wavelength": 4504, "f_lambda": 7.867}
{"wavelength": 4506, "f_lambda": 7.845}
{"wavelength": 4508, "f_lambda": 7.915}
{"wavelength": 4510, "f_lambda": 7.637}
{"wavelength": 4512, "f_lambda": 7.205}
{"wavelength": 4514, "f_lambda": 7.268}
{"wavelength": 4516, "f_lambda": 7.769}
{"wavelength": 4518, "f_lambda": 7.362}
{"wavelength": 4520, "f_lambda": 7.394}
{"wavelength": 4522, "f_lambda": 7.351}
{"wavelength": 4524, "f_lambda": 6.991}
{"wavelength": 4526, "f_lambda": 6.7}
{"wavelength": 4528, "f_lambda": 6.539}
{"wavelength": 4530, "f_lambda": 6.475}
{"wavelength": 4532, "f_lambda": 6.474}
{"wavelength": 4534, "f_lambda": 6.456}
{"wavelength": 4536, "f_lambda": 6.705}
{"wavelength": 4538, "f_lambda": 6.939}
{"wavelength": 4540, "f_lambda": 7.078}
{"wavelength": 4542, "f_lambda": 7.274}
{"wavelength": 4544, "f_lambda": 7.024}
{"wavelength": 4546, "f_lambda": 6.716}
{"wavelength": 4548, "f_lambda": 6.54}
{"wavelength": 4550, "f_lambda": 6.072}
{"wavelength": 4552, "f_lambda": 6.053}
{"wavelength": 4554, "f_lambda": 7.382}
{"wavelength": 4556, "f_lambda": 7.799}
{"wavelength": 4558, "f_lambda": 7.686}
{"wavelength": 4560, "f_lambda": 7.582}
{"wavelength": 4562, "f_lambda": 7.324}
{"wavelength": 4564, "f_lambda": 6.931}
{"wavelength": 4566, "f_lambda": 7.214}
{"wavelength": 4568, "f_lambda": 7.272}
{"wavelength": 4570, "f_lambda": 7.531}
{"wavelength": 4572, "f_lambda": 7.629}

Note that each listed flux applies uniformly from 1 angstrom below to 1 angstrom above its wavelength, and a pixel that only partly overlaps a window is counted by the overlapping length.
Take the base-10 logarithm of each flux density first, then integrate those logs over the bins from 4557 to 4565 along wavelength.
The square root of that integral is 2.63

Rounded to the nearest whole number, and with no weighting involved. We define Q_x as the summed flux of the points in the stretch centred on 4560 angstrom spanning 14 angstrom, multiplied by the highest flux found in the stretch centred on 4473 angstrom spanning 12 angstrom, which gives 373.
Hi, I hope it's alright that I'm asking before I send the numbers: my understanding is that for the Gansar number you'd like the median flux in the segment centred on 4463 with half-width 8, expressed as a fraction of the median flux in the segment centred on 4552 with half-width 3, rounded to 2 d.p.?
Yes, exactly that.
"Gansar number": 1.05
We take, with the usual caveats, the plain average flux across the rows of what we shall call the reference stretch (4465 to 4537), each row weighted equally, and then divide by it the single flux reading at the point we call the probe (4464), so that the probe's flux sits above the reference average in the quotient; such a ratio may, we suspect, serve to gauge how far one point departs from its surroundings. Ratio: 0.87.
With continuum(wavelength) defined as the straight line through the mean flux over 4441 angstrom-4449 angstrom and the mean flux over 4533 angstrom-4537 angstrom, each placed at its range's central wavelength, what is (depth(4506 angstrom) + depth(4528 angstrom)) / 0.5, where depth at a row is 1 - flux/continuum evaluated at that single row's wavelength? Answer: -0.3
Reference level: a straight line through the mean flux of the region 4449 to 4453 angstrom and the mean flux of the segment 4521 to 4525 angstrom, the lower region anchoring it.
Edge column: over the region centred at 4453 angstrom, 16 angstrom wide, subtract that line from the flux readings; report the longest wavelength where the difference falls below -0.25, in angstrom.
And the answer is 4460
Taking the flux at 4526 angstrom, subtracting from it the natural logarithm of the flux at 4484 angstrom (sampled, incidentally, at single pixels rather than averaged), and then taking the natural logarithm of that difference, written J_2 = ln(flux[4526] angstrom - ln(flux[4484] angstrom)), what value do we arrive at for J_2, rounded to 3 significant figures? 1.56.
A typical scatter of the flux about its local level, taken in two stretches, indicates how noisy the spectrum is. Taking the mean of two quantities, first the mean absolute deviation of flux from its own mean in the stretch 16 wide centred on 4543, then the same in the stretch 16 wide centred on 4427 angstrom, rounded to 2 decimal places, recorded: 0.31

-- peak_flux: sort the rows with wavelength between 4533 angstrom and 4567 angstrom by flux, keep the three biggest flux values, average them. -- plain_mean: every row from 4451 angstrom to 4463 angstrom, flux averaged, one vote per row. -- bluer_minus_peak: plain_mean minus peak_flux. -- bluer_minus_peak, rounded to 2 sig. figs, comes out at -1.2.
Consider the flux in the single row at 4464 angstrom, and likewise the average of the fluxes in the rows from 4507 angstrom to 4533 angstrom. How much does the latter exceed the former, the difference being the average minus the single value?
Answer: 1.0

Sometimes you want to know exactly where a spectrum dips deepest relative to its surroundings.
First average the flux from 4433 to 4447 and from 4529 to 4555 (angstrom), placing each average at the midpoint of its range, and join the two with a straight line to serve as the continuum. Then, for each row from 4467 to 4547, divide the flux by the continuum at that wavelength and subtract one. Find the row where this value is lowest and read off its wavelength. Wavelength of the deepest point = 4470 angstrom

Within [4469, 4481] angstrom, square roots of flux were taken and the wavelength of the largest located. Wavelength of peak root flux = 4480 angstrom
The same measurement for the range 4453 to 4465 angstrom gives 4458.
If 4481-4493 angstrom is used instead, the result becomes 4488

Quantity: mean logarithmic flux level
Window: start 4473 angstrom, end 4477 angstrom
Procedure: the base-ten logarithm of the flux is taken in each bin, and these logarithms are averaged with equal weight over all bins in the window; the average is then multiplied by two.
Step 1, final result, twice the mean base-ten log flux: 1.66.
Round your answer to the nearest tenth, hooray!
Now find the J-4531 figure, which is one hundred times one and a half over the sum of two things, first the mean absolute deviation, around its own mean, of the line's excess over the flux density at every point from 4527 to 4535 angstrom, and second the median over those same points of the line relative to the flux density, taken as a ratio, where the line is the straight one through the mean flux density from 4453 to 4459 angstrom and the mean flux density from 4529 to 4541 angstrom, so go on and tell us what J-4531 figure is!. 141.3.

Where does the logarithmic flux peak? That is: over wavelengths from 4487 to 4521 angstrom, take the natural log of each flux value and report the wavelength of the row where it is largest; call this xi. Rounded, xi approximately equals 4508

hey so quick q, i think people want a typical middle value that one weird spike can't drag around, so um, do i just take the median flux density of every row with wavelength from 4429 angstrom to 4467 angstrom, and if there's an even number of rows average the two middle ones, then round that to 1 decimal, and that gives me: 6.7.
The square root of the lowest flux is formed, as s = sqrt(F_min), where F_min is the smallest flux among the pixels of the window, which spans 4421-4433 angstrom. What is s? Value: 2.51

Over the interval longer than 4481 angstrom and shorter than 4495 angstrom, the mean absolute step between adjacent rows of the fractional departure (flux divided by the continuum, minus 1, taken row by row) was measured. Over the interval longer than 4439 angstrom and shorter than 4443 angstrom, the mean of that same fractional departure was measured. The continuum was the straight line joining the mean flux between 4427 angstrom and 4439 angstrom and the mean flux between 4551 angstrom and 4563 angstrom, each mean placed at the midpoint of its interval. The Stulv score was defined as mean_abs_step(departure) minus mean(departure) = 0.12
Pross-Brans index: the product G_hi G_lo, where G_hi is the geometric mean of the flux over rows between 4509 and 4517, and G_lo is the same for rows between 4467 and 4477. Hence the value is 50.0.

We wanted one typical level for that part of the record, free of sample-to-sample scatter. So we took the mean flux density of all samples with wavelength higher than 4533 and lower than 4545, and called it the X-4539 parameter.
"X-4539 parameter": 6.91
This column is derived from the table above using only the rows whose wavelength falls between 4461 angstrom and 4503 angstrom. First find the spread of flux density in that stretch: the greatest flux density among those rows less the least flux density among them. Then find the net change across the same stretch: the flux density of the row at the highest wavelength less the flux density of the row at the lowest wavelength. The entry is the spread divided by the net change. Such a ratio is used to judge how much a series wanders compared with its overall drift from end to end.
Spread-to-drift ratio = 1.0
